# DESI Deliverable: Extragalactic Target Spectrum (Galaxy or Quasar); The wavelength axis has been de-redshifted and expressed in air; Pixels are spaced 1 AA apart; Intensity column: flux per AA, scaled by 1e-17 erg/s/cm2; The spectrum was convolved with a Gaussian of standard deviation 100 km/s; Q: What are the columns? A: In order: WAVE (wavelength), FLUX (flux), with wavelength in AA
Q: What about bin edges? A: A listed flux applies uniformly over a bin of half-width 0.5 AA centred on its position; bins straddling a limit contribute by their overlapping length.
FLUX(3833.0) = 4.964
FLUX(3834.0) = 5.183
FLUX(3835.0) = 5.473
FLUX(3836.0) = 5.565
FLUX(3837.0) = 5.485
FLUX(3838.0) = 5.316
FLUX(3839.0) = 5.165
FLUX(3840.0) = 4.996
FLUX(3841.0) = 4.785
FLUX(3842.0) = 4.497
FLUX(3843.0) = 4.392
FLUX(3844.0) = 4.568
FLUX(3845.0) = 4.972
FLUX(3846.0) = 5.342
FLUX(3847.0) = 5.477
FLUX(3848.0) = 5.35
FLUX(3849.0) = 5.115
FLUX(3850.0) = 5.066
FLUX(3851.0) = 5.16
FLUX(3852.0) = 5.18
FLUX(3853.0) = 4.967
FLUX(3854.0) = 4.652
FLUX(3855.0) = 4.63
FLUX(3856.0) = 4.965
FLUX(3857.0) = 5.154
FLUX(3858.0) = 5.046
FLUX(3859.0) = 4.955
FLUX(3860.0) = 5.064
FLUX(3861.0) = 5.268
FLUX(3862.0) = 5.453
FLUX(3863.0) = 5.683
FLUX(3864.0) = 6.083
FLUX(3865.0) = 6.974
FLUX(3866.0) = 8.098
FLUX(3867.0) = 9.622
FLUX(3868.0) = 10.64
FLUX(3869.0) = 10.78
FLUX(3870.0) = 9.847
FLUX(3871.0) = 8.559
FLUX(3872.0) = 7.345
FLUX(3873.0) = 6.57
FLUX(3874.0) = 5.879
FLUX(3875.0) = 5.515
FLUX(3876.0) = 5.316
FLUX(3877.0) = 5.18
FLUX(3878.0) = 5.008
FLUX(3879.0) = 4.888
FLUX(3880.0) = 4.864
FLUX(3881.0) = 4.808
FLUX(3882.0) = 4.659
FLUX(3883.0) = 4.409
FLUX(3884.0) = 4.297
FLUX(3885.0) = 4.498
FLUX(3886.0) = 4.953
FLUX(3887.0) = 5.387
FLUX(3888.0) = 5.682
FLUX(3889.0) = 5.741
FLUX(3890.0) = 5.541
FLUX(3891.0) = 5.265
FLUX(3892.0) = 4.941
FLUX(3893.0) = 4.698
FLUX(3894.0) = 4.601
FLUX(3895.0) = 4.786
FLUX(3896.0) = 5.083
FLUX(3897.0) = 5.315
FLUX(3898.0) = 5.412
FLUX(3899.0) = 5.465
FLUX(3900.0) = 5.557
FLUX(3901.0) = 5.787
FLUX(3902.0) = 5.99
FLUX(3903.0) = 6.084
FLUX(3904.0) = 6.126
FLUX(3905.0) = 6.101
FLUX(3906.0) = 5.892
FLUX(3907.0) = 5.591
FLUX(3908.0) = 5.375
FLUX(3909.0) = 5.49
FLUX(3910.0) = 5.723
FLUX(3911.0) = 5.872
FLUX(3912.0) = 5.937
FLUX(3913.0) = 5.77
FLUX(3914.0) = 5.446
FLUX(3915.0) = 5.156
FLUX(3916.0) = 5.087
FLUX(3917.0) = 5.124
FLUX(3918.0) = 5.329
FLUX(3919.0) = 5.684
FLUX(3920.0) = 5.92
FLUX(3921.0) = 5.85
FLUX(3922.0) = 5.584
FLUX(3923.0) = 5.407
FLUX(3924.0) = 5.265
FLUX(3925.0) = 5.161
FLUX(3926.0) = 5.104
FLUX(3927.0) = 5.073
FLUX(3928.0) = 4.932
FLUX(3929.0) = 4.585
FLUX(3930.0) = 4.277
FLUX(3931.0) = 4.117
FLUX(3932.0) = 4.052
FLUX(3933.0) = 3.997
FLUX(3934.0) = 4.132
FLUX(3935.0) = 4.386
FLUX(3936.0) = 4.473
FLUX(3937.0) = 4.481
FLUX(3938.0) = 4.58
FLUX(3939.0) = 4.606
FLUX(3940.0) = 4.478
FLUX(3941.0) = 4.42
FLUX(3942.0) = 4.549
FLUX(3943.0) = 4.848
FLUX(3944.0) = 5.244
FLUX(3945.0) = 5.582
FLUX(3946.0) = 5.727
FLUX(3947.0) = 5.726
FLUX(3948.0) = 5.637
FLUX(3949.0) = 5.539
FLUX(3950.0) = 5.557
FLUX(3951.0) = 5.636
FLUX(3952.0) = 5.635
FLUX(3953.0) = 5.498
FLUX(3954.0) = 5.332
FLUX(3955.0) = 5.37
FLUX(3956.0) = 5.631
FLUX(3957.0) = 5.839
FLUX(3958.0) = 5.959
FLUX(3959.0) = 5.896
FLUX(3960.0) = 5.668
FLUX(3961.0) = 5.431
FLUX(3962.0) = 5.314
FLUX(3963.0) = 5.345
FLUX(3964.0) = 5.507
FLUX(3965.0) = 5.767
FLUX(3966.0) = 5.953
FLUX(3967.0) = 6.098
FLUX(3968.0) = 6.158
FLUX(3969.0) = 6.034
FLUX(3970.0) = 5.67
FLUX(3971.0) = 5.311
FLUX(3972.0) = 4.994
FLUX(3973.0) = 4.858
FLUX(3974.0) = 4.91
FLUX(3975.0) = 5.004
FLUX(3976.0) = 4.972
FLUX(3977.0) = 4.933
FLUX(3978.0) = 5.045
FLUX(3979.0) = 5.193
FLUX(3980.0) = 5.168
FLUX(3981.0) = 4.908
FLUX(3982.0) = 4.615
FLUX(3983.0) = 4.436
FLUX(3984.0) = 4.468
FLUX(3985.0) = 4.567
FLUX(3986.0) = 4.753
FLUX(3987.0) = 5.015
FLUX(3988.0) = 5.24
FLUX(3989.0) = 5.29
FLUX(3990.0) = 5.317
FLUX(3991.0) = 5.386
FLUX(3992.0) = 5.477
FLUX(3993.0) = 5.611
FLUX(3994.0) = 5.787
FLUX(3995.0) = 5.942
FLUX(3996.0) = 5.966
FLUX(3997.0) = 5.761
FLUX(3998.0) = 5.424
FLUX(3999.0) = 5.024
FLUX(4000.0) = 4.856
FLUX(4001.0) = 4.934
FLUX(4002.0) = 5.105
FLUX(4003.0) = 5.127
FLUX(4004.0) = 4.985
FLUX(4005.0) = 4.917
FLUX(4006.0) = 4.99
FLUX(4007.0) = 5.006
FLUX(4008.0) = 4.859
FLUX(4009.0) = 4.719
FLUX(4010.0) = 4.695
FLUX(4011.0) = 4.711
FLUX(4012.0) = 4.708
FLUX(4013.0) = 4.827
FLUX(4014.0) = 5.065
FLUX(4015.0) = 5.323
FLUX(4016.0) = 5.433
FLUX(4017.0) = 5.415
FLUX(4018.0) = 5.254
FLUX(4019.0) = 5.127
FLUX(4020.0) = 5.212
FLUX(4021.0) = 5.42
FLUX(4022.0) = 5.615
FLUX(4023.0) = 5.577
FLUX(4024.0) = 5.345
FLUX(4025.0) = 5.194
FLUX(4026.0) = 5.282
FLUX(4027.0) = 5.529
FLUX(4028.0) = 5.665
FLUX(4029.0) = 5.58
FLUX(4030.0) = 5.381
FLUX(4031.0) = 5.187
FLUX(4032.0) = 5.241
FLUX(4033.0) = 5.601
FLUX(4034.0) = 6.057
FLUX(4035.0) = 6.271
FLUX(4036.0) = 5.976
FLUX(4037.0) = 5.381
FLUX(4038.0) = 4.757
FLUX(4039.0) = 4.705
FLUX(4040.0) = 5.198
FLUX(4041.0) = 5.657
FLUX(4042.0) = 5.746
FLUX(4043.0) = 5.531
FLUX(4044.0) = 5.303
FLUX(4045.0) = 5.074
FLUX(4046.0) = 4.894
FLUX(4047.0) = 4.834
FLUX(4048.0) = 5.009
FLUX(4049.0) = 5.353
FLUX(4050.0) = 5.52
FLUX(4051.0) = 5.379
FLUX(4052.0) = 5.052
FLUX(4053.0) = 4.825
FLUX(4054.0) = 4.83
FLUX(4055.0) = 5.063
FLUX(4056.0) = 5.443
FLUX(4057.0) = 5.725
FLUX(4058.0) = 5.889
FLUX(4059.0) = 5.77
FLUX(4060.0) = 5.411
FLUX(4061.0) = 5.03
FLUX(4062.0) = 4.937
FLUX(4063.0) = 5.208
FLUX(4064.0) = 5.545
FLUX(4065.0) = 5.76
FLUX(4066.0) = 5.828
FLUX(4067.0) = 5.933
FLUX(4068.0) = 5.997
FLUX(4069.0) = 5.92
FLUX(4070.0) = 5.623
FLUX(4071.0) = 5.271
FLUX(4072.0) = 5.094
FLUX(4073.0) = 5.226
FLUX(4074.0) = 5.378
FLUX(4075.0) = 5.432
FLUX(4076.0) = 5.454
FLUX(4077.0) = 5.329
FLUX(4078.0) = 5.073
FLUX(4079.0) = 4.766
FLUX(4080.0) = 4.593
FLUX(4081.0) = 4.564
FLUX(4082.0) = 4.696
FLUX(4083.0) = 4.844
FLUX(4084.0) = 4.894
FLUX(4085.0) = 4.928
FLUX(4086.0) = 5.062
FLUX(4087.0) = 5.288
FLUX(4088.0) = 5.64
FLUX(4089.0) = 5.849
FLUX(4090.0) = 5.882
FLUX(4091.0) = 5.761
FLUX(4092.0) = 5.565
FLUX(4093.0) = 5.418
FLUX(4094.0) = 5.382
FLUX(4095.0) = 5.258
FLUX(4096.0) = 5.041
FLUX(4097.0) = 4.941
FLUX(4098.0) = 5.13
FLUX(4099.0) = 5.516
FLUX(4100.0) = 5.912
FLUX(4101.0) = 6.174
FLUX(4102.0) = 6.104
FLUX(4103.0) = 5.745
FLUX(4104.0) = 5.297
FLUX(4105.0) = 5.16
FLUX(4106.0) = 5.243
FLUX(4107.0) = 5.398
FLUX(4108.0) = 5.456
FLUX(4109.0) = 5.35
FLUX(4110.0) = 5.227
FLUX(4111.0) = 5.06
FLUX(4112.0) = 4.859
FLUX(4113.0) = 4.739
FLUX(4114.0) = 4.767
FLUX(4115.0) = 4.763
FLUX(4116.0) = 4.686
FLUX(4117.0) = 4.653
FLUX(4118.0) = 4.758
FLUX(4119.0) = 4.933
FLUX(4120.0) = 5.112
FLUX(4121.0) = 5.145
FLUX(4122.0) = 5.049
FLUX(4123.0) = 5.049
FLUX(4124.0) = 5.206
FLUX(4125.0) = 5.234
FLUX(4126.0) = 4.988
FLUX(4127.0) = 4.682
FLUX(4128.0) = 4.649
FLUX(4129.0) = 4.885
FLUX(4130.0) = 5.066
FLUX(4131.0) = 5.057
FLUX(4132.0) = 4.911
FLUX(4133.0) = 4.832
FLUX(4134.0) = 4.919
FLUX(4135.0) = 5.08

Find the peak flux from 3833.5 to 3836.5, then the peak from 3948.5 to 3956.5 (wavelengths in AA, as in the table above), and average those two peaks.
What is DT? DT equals 5.6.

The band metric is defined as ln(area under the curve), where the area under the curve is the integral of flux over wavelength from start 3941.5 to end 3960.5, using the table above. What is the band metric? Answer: 4.65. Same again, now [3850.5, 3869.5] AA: 4.77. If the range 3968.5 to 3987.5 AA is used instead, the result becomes 4.55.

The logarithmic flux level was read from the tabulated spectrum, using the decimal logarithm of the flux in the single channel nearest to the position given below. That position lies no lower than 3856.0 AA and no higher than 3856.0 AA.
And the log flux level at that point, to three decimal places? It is 0.696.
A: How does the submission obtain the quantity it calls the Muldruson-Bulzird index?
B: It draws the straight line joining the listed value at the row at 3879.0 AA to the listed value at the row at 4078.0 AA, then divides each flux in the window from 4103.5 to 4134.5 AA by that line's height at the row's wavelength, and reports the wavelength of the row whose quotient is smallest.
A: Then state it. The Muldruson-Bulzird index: 4128.0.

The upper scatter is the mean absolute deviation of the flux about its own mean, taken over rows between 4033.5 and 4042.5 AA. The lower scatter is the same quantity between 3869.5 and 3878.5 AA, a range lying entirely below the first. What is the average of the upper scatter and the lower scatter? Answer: 0.90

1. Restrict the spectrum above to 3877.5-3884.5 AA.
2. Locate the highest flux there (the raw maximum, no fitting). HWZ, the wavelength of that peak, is 3878.0 AA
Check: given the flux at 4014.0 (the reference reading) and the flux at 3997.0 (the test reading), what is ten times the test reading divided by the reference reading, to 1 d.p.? 11.4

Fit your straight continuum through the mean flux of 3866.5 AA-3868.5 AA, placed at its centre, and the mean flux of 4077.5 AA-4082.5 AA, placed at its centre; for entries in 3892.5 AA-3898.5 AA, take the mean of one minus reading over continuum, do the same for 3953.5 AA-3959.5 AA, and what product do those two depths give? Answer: 0.13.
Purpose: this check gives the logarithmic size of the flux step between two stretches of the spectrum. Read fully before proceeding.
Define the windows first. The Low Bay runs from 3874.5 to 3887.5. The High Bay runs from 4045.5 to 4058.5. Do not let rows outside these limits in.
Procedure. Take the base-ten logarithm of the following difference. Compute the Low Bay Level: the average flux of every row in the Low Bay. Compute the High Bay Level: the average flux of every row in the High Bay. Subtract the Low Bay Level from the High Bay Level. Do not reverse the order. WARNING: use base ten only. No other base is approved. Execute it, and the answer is -0.51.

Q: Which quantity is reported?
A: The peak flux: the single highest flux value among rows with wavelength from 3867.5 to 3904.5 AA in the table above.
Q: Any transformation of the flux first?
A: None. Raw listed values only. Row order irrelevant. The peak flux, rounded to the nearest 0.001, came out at 10.780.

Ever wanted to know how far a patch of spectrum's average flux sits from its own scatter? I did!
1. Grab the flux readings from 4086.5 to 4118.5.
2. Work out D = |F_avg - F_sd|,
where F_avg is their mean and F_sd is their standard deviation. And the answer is 4.89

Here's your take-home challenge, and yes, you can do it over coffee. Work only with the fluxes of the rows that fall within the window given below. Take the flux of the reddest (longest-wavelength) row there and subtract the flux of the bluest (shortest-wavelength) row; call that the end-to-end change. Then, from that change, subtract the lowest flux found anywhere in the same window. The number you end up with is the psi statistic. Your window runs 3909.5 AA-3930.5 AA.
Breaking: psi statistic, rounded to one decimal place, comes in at -5.7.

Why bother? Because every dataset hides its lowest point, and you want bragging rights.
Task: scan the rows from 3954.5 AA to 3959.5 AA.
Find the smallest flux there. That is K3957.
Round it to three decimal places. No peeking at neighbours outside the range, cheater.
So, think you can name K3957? 5.370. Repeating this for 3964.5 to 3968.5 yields 5.767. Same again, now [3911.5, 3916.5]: 5.087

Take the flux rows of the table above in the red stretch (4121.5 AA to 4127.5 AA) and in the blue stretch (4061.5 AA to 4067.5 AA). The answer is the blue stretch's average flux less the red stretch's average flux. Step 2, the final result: 0.50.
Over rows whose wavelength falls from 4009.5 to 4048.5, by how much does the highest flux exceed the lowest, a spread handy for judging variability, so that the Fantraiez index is 1.6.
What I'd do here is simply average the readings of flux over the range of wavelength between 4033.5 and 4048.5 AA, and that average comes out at 5.36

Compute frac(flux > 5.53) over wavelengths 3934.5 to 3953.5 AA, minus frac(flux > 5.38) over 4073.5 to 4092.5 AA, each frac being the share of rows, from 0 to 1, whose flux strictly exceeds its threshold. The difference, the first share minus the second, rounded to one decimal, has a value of 0.1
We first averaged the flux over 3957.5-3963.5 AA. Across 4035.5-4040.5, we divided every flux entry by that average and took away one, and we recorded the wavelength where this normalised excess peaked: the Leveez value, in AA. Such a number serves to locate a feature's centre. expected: 4036.0 AA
